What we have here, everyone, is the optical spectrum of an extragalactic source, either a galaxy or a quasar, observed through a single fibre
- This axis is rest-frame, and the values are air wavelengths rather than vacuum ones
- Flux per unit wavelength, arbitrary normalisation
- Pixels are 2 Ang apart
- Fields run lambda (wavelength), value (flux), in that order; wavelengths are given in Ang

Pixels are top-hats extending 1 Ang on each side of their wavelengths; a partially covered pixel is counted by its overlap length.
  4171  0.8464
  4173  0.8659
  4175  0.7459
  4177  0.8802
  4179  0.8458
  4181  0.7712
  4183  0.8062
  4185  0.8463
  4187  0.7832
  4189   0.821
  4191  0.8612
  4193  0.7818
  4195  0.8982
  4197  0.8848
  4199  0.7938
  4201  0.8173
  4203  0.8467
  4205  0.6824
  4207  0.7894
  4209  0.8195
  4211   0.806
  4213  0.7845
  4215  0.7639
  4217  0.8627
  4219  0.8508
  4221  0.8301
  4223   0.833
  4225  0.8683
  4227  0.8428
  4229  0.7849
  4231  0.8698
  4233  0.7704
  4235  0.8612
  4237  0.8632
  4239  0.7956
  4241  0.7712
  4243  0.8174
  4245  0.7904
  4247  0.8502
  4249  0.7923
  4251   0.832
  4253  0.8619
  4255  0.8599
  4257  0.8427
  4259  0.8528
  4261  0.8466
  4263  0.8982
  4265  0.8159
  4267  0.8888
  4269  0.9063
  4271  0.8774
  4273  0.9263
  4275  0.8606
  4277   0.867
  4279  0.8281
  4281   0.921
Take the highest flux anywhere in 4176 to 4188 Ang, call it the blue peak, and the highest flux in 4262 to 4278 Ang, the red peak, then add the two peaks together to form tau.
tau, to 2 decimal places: 1.81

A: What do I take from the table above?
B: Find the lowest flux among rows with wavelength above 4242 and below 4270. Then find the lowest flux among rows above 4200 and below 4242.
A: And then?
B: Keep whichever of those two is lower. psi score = 0.682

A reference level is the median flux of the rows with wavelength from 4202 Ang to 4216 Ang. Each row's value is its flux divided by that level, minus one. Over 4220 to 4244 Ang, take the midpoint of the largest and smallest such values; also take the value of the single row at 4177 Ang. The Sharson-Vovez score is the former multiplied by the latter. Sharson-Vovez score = 0.0045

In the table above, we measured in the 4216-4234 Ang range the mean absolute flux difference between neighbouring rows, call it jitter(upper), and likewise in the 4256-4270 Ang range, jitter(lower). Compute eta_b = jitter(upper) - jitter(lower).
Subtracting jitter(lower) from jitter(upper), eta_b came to 0.002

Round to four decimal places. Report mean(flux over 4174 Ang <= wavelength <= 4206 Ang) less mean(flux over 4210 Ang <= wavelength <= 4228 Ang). -0.0103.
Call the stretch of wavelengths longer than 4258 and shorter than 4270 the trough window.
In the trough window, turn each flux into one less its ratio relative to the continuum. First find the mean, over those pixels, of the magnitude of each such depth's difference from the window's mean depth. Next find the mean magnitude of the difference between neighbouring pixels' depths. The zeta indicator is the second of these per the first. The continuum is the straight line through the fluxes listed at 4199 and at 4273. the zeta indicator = 1.77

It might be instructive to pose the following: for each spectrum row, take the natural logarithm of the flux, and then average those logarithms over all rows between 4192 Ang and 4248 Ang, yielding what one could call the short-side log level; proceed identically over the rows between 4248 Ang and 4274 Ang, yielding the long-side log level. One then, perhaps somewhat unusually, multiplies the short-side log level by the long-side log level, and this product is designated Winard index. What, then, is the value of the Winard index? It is 0.030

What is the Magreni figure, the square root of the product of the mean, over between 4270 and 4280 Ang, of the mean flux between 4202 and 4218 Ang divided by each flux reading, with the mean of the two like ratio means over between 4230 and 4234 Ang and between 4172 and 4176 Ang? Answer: 0.946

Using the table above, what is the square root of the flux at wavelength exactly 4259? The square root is 0.923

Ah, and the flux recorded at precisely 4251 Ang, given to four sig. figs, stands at 0.8320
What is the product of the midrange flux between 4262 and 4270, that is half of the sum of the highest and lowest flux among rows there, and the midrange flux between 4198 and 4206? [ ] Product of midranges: 0.66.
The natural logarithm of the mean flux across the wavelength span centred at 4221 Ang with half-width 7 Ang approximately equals -0.179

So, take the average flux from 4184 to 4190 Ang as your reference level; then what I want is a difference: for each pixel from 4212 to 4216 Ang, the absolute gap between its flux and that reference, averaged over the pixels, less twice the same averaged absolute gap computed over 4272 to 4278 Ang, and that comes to -0.093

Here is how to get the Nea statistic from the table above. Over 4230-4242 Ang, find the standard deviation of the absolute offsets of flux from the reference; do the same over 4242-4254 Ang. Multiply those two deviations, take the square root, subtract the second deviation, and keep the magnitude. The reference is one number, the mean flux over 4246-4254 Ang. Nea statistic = 0.0001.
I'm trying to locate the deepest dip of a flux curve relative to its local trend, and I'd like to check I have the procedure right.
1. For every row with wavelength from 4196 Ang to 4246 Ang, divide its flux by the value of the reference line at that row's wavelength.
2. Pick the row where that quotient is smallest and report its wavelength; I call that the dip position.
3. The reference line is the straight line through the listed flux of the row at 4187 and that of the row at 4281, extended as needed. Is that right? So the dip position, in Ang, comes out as 4205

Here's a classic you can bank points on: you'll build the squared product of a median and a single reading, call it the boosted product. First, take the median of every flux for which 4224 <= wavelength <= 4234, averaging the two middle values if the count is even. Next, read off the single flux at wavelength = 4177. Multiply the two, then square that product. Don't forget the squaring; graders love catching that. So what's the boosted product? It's 0.55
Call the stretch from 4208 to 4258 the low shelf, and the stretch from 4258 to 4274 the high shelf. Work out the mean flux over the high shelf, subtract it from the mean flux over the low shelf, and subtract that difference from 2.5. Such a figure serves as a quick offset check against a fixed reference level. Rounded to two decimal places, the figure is 2.55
